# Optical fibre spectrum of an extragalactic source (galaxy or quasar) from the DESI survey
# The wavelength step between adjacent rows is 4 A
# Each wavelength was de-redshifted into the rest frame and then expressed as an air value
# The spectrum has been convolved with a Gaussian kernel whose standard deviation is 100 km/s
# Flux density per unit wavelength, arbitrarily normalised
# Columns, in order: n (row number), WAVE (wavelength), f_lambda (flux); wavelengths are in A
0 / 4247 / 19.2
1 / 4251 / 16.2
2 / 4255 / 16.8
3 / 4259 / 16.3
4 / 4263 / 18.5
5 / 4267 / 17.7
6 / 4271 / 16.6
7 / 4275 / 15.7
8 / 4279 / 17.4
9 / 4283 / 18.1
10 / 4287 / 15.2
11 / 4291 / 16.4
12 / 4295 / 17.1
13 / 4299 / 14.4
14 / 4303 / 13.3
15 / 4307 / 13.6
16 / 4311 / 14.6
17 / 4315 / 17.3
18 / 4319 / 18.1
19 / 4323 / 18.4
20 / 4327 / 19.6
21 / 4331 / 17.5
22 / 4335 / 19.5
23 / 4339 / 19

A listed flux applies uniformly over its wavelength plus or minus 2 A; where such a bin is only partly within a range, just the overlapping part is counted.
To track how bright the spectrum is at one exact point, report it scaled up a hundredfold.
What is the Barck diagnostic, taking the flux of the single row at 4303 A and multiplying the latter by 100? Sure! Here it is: 1330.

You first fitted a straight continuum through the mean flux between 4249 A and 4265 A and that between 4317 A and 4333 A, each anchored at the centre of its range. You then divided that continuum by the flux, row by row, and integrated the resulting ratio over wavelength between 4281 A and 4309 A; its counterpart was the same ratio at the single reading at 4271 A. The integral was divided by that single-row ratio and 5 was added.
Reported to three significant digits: 36.4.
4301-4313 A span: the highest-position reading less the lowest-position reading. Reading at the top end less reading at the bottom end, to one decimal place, 1.3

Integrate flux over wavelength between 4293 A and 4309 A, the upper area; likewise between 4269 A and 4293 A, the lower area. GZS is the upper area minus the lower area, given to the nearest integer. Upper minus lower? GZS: -164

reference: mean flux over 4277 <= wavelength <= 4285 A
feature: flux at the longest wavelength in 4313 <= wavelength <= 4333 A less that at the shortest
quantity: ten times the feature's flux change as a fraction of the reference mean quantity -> 0.1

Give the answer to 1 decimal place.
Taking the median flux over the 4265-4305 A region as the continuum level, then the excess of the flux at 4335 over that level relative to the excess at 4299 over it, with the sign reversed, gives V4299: 1.4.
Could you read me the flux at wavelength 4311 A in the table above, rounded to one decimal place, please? 14.6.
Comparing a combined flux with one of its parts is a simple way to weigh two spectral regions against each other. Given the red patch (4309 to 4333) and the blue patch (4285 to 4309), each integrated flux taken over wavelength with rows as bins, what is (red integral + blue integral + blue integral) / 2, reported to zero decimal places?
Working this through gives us 571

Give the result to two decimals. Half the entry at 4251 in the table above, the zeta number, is 8.10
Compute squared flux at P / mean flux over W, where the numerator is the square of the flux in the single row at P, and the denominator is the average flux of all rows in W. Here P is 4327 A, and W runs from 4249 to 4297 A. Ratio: 22.8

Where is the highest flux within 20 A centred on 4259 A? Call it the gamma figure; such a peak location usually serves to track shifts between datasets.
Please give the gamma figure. 4263 A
